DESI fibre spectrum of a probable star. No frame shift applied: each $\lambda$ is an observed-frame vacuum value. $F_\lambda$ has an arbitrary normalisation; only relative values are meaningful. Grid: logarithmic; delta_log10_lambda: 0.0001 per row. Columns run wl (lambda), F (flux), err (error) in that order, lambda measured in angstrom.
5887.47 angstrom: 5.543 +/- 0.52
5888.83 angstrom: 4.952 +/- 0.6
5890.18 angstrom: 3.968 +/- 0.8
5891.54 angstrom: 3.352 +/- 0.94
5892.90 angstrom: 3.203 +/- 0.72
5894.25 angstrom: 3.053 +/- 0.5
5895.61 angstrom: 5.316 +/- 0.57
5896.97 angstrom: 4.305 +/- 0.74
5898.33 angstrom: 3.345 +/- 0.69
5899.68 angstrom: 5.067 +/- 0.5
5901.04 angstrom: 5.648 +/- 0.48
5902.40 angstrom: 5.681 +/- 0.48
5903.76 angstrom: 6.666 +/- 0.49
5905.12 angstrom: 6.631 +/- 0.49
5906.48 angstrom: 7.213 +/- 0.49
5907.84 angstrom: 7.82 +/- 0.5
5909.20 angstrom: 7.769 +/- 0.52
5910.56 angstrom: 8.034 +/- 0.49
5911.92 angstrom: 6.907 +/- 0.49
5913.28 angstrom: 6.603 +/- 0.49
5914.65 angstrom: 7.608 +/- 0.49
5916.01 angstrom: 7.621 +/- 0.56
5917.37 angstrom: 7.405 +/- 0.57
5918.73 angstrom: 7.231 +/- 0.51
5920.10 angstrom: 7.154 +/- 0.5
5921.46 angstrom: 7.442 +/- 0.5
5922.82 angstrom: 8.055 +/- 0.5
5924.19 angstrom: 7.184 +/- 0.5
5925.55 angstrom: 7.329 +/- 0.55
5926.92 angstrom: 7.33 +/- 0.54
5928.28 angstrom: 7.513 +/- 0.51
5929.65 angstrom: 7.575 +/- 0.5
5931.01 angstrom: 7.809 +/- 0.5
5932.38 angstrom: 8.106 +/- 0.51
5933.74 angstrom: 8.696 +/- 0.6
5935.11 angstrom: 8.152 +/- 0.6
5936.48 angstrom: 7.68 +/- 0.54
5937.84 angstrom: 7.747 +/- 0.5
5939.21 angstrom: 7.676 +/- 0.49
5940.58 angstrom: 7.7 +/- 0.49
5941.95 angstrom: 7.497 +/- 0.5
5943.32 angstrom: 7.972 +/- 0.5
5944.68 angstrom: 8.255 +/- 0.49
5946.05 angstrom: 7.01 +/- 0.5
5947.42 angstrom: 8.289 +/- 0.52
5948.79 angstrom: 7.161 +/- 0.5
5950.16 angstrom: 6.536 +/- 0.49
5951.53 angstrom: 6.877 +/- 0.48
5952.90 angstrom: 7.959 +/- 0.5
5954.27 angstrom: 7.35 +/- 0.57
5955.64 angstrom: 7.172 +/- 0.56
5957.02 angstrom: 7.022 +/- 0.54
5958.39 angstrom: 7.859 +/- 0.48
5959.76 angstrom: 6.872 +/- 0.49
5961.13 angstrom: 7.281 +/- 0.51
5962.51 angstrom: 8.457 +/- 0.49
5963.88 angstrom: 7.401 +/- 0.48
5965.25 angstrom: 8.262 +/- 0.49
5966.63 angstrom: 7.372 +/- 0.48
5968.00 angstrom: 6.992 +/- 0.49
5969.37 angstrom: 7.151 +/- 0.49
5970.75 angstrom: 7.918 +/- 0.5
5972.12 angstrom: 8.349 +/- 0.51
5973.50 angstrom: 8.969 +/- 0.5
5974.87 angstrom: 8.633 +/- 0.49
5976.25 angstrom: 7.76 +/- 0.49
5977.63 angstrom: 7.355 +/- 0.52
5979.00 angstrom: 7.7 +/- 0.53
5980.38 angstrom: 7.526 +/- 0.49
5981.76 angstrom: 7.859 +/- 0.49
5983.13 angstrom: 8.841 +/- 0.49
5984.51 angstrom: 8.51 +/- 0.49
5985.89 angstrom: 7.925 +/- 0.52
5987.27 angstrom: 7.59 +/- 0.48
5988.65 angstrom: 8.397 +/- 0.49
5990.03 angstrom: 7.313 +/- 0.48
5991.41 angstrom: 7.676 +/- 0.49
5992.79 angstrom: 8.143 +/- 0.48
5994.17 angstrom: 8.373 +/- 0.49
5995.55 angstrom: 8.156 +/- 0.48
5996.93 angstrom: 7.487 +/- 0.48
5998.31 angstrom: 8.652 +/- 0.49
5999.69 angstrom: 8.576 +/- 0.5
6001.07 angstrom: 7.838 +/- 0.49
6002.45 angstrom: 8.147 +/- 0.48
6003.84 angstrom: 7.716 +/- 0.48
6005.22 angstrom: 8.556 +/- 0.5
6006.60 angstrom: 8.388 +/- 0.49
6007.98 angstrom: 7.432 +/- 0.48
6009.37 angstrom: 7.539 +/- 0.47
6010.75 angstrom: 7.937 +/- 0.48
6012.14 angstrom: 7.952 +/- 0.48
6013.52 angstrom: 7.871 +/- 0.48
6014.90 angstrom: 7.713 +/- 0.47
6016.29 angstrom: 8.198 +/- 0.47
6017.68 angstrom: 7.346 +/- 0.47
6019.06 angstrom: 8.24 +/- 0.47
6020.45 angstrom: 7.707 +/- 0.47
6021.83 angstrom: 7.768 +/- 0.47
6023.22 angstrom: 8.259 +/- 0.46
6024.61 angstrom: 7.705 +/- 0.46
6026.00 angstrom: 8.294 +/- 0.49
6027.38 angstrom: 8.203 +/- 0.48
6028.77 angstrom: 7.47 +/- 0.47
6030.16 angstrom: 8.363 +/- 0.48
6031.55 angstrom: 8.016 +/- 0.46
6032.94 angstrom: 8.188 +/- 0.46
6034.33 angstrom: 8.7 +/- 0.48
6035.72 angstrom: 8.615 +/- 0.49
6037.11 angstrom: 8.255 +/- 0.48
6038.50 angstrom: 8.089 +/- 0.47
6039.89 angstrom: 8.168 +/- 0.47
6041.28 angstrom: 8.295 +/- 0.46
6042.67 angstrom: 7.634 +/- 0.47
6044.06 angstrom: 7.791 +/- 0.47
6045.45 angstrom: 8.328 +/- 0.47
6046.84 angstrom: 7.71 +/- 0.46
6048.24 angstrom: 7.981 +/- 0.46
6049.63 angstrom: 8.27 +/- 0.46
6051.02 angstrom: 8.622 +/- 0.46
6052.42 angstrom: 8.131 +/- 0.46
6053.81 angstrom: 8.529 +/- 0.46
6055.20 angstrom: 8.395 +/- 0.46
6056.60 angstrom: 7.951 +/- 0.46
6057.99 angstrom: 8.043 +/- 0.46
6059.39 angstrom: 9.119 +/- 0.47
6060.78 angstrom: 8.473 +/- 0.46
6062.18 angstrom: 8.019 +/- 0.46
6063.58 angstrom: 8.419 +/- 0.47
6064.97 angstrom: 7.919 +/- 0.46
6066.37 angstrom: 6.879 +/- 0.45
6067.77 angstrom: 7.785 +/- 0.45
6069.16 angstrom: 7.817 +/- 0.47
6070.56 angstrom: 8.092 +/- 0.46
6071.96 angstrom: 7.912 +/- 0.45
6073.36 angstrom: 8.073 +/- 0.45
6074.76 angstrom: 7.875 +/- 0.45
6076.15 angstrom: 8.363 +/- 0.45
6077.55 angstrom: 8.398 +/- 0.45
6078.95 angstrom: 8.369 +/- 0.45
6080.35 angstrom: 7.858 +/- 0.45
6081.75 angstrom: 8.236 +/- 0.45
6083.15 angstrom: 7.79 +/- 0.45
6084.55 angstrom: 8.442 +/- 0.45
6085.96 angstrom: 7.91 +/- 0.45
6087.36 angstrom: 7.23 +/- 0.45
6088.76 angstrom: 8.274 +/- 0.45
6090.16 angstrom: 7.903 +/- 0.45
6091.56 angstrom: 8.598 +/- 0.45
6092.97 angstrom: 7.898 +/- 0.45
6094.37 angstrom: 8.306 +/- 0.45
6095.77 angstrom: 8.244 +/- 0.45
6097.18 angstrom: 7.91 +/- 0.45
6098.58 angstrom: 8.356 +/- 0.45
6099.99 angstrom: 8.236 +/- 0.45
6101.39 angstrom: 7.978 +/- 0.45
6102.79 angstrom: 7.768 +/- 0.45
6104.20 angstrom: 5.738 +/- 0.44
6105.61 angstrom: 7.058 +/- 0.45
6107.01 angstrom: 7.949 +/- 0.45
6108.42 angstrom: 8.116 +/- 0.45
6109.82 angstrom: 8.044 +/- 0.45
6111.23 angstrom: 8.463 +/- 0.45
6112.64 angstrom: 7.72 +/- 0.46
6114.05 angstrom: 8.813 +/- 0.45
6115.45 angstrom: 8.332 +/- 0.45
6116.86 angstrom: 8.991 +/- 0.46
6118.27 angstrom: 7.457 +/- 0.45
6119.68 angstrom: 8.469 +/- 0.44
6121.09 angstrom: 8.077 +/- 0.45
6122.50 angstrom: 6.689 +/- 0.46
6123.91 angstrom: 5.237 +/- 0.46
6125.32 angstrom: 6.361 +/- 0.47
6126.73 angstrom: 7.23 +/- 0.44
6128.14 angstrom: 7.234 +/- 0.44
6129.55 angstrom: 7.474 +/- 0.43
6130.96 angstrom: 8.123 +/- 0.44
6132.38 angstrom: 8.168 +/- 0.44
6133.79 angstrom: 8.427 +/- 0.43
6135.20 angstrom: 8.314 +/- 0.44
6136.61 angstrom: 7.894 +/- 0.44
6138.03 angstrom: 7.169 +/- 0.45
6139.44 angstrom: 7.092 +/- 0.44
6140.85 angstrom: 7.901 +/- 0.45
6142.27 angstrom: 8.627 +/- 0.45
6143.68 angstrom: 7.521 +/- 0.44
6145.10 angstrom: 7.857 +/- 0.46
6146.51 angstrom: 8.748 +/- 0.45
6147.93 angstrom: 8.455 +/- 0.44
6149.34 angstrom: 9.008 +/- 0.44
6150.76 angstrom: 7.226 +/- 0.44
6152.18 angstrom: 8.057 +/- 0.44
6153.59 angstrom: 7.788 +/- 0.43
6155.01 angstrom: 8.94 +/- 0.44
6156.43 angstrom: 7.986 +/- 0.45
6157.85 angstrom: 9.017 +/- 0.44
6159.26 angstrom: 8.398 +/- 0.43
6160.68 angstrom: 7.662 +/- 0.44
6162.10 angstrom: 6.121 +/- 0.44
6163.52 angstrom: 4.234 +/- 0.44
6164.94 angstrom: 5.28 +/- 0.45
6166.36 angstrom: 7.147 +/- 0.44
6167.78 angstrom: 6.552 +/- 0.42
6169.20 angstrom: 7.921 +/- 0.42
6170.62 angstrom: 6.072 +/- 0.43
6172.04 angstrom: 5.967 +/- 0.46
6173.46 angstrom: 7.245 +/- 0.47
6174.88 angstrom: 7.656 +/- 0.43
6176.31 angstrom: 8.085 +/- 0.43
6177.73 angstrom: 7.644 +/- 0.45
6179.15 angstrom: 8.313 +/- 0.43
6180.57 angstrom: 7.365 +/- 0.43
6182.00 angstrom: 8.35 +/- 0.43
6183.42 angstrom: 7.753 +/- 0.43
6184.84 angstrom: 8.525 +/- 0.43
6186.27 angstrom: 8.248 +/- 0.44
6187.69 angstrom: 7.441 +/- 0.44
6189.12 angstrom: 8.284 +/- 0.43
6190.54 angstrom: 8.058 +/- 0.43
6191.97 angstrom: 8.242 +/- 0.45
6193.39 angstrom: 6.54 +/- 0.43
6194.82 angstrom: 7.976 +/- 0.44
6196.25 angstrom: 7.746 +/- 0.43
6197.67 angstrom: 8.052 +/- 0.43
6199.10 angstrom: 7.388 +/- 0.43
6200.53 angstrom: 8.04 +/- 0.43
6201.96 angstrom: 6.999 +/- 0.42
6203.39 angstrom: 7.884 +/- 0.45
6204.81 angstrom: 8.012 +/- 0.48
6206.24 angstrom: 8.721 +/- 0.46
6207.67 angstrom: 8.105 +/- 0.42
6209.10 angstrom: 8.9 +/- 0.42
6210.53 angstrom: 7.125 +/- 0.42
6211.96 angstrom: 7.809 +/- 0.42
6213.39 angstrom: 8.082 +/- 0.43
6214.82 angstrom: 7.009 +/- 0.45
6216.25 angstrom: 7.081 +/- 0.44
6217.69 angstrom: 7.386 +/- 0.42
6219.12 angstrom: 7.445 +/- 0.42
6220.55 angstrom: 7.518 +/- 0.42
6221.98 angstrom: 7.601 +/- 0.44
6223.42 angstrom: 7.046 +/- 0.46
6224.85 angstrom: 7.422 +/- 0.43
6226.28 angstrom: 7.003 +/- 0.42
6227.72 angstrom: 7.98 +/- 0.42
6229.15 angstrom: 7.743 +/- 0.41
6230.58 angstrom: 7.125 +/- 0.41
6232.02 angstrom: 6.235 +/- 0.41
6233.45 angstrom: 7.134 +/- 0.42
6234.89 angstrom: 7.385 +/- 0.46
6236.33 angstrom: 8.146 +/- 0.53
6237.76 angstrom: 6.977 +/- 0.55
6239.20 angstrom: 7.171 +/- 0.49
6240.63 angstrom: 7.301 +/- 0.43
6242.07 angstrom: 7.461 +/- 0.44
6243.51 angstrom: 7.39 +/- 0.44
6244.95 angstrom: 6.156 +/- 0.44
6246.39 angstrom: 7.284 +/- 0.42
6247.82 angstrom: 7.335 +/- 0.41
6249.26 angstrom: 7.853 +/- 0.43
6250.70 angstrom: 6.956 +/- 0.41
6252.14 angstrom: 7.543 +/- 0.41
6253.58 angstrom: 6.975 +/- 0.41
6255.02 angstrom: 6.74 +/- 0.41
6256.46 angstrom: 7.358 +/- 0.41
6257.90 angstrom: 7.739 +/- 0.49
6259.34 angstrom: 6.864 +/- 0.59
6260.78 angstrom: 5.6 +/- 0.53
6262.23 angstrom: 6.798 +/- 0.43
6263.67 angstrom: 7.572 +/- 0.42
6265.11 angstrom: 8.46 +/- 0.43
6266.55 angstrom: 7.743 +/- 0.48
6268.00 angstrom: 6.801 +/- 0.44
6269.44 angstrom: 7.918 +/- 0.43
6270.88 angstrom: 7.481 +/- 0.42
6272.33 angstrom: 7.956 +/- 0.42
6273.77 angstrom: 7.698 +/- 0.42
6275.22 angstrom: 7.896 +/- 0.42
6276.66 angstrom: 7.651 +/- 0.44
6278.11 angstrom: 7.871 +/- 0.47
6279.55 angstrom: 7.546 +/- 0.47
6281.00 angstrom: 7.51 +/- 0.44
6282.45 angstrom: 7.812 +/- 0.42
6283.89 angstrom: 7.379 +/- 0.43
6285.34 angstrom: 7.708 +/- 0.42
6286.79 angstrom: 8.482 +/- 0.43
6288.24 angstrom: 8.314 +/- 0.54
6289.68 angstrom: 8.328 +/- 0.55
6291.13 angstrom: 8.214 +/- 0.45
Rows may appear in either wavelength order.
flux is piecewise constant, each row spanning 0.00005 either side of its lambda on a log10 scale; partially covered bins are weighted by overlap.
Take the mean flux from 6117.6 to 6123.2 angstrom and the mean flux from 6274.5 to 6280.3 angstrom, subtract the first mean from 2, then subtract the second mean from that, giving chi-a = -13.4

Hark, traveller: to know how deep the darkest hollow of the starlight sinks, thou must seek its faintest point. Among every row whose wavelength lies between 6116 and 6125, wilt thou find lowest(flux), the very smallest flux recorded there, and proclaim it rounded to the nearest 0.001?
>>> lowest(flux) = 5.237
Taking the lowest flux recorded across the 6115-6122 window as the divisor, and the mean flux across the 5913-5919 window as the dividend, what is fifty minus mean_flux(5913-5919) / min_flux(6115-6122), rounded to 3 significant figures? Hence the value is 49.0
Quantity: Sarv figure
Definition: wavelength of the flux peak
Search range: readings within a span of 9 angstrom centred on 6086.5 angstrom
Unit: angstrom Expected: 6084.55 angstrom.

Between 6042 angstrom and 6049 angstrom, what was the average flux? 7.89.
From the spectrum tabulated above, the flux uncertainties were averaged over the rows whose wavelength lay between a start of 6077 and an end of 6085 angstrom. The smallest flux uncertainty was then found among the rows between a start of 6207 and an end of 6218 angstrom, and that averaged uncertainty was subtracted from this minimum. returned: -0.030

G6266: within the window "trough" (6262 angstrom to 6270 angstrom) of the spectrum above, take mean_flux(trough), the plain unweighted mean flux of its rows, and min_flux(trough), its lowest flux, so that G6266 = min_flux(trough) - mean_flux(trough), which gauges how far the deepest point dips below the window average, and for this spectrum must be -0.8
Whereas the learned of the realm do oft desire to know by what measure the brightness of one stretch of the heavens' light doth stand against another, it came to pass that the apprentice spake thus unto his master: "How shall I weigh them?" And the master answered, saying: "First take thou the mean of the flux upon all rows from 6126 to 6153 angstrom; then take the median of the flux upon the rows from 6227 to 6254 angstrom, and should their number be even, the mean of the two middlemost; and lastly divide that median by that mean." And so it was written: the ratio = 0.92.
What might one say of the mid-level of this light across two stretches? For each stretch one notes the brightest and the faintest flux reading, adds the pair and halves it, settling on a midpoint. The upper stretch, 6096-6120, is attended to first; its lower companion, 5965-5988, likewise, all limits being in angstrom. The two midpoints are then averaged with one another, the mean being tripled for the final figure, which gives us 23.0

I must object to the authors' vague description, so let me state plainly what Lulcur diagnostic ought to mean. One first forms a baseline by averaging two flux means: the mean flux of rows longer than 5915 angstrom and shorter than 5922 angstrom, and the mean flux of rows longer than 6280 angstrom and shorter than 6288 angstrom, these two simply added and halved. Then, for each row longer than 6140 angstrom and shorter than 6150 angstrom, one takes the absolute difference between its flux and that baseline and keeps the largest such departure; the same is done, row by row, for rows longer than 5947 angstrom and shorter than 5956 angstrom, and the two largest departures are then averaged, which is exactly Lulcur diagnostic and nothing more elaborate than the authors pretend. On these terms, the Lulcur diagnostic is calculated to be 1.24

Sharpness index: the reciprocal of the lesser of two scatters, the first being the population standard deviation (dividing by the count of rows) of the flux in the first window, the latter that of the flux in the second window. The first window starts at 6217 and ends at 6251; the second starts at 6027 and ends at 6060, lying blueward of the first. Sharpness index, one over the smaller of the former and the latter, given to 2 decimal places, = 2.78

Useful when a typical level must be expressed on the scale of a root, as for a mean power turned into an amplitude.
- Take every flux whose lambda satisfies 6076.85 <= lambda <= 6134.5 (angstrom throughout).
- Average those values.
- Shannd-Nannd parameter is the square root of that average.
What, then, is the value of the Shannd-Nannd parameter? 2.80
